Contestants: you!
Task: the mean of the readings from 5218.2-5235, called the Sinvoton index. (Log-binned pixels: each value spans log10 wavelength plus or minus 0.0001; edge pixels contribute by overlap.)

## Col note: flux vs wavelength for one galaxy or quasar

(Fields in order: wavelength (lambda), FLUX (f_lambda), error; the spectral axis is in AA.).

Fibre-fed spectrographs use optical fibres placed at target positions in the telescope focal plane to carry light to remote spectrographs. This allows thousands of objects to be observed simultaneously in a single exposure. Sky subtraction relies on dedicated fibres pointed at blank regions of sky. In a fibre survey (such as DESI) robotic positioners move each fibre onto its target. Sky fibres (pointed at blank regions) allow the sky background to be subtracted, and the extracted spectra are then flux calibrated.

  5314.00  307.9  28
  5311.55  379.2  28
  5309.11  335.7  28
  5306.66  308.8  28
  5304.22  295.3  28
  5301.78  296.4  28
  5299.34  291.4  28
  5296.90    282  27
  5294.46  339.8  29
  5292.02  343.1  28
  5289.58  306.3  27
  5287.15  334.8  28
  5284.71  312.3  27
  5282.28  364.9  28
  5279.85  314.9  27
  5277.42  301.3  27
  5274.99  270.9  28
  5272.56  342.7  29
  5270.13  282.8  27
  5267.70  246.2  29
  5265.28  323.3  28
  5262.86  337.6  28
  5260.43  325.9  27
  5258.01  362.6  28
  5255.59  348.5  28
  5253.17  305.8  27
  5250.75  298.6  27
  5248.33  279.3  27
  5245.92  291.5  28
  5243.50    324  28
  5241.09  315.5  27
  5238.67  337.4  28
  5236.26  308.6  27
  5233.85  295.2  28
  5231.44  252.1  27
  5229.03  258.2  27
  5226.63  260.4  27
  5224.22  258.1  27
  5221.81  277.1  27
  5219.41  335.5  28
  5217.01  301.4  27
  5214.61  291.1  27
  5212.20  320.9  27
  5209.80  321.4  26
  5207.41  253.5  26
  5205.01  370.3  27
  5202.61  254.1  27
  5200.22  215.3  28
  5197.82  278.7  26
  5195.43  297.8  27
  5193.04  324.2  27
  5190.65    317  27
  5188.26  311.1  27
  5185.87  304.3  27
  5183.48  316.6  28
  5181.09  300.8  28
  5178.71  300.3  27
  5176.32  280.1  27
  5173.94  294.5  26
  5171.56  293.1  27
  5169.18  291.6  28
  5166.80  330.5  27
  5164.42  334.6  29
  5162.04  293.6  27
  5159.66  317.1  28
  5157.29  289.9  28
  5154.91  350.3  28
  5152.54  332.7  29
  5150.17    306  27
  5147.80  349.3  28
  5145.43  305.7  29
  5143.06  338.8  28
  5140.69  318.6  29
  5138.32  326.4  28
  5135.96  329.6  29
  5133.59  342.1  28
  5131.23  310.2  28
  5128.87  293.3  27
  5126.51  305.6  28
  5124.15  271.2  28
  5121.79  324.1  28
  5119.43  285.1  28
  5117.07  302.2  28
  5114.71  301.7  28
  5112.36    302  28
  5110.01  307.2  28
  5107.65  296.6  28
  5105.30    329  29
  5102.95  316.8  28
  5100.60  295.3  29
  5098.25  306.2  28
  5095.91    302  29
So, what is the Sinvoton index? 277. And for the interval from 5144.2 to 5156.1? 329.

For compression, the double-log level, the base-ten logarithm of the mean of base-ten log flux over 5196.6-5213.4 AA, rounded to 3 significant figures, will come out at 0.390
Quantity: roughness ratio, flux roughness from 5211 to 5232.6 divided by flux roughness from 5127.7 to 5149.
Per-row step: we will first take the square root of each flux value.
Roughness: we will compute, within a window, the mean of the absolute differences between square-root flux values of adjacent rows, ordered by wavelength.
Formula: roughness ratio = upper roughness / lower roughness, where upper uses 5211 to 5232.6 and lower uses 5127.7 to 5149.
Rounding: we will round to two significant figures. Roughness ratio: 1.0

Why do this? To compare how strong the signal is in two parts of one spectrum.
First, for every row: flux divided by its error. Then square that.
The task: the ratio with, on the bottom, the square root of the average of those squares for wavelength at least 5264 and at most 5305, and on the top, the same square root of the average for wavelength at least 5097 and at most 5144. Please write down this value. 0.99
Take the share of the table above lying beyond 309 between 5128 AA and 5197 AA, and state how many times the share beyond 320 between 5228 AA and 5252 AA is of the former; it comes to 0.4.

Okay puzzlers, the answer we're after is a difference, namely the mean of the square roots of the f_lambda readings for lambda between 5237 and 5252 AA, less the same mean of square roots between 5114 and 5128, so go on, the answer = 0.3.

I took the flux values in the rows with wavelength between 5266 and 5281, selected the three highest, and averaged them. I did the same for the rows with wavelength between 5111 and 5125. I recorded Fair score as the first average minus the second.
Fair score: 10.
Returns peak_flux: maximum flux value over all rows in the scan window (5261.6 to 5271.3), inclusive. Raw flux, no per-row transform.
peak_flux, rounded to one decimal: 337.6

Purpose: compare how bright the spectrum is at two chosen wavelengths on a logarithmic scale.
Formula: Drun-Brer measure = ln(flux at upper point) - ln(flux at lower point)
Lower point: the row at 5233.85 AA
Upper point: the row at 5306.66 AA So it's 0.05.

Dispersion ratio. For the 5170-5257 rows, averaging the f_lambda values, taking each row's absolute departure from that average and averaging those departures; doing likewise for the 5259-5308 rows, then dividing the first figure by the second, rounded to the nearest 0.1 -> 1.0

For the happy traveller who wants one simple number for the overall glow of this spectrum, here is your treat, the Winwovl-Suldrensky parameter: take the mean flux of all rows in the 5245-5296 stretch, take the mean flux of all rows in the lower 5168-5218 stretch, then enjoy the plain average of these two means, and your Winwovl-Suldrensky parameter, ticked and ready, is 306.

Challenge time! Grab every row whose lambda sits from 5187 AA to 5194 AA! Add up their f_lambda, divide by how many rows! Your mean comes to 317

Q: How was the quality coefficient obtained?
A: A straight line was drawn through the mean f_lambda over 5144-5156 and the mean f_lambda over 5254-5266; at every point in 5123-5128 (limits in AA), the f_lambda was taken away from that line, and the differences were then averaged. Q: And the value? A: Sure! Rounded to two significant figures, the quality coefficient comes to 38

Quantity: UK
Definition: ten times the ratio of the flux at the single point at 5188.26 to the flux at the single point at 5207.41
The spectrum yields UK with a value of 12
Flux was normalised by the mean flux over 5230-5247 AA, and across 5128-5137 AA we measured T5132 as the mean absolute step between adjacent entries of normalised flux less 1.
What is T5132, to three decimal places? 0.067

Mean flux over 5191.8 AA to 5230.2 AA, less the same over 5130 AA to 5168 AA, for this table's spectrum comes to -35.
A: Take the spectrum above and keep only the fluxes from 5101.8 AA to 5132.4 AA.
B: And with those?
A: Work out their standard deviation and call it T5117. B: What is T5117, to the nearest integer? 15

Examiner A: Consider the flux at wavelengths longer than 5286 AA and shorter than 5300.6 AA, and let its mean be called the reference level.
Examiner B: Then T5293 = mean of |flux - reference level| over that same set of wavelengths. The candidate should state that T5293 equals 23.0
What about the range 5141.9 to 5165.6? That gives 19.3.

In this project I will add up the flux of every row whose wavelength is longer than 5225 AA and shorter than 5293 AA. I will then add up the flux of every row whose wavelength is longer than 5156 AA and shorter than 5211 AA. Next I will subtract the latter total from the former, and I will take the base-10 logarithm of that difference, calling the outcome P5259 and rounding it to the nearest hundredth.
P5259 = 3.24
